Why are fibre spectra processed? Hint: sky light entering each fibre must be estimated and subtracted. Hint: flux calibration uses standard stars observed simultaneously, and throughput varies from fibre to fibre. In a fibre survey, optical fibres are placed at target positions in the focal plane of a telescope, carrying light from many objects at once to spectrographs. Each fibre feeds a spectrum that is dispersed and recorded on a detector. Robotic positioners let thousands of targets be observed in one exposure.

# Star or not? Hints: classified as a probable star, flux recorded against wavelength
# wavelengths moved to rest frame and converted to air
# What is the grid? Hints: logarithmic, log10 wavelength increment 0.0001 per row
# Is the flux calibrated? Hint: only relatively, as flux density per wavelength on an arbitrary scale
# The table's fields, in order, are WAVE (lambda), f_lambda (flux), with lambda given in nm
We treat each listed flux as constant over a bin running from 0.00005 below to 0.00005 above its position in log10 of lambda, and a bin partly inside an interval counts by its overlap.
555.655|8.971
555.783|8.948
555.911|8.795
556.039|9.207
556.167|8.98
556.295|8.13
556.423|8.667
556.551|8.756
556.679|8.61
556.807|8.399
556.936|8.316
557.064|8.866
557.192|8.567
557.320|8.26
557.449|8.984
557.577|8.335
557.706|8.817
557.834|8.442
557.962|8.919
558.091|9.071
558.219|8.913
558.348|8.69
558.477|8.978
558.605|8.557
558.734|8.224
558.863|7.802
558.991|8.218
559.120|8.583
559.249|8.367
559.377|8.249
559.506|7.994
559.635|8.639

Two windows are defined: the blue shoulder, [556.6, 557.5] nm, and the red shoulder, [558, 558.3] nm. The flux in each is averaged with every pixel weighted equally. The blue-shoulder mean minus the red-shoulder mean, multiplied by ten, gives -4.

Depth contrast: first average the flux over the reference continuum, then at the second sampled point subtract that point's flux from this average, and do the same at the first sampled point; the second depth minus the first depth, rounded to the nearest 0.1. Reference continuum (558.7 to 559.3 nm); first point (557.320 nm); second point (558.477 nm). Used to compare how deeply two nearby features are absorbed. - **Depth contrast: -0.7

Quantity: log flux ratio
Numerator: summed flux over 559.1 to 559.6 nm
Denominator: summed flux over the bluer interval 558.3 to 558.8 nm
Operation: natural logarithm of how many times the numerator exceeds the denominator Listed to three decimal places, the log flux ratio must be -0.037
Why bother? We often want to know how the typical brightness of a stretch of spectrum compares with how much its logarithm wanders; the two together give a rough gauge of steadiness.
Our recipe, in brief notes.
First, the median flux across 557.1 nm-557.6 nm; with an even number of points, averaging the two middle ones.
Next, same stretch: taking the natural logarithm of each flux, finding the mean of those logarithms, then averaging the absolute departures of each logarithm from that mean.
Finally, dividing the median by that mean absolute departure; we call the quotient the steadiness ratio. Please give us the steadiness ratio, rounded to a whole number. 303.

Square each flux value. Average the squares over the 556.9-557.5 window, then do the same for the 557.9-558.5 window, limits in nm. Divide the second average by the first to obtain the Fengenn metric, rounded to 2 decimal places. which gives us 1.07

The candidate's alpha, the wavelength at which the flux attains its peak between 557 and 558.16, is 558.091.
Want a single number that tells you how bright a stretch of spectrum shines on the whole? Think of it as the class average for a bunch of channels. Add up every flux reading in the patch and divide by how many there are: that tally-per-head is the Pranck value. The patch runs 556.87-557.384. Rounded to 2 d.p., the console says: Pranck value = 8.50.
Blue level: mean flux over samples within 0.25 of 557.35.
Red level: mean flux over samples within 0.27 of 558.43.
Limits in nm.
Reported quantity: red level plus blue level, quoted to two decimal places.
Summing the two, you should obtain 17.32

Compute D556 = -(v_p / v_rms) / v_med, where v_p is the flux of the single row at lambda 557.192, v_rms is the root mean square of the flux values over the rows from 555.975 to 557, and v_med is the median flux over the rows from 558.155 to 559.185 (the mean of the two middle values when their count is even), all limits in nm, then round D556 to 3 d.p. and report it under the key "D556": -0.116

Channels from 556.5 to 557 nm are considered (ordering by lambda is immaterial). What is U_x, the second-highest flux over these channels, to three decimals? 8.610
